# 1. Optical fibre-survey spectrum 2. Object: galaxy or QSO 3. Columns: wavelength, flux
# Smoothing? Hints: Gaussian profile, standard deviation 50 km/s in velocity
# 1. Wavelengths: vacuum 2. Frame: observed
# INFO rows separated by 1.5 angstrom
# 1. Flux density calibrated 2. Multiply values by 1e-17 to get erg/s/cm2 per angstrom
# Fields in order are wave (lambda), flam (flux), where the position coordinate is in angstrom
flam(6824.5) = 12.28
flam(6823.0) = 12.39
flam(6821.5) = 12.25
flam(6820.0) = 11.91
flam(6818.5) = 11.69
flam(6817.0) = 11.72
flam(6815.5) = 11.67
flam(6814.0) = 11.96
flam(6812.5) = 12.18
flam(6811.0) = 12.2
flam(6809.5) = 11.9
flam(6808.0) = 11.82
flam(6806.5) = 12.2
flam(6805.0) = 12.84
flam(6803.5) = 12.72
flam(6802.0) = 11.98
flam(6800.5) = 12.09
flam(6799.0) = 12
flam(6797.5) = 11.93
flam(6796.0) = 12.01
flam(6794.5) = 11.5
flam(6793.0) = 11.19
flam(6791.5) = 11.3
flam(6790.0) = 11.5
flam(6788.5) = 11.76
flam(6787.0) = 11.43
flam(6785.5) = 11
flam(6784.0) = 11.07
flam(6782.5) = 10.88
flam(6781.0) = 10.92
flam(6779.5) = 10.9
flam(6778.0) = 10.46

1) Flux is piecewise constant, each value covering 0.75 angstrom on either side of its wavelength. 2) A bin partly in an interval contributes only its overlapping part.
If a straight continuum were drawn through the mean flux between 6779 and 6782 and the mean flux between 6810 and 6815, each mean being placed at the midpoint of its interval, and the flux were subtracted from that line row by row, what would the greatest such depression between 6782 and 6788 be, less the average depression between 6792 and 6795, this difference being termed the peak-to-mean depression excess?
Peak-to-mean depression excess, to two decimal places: 0.05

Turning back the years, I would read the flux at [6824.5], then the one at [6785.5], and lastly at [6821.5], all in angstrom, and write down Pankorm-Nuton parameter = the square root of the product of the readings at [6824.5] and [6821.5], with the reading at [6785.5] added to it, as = 23.3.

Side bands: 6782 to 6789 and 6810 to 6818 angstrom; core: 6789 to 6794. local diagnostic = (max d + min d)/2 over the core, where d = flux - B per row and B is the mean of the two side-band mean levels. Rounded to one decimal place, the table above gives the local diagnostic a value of -0.2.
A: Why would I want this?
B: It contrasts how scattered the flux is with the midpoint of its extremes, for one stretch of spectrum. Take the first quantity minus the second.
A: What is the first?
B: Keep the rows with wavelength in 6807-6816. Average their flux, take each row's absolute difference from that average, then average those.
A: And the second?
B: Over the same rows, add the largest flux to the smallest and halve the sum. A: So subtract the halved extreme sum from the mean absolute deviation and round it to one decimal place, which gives -11.8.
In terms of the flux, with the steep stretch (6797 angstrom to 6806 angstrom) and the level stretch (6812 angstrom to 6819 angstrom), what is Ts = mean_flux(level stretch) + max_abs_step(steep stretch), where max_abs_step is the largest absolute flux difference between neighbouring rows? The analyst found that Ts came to 12.6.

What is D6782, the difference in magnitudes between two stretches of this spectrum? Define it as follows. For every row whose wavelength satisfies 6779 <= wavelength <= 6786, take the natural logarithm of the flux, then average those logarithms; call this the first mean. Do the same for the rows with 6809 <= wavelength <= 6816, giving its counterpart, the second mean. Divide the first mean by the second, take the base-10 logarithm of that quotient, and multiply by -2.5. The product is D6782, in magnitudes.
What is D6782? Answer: 0.040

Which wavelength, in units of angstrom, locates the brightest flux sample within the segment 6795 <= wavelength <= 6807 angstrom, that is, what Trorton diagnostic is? 6805.0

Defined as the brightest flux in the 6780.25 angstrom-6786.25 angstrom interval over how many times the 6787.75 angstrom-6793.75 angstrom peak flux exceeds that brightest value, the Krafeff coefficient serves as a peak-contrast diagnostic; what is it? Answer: 10.4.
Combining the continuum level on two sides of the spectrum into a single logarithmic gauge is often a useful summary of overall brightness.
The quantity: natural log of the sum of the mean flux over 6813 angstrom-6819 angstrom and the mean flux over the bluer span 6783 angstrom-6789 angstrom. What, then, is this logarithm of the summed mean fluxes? 3.14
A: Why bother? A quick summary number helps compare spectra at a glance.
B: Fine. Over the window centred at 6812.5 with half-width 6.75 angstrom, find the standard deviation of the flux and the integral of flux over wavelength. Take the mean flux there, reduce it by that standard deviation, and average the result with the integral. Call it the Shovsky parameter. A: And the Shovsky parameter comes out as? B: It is 86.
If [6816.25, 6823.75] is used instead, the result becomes 51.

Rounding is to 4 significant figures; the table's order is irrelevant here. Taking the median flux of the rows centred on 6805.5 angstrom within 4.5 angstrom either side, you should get 12.09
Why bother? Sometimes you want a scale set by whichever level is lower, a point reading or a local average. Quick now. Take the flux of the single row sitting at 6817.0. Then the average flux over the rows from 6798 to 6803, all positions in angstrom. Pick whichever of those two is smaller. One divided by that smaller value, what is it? 0.0853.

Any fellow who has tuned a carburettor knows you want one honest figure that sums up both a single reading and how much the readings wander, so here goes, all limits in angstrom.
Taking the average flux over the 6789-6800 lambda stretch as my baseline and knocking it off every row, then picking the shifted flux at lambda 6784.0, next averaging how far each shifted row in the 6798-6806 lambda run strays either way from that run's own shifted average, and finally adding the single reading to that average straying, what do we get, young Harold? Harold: -0.2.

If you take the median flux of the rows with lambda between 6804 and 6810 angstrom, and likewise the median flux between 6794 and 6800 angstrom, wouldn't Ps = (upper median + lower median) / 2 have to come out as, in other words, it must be 12.0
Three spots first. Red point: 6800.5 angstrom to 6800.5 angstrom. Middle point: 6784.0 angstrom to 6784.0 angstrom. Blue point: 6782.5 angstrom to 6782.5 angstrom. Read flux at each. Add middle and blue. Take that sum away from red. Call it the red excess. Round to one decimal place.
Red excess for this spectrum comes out -9.9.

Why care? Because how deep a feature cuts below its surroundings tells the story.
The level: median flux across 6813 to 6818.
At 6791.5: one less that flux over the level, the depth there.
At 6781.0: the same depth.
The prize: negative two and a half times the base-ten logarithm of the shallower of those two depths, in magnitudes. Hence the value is 3.6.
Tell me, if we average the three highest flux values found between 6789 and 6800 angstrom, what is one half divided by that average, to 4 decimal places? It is 0.0417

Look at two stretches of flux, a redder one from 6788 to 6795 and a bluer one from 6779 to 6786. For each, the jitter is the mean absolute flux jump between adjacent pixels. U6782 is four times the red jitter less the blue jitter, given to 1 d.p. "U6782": 0.8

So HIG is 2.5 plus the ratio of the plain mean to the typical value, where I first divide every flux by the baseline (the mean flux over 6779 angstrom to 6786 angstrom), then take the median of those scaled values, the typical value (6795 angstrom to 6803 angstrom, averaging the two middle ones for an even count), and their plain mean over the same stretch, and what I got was 3.50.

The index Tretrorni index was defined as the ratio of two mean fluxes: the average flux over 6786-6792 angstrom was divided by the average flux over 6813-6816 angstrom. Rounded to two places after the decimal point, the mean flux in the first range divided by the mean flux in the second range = 0.97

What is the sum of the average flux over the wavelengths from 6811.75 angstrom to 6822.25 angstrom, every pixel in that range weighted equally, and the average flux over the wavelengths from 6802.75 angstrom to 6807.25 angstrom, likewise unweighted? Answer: 24.5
